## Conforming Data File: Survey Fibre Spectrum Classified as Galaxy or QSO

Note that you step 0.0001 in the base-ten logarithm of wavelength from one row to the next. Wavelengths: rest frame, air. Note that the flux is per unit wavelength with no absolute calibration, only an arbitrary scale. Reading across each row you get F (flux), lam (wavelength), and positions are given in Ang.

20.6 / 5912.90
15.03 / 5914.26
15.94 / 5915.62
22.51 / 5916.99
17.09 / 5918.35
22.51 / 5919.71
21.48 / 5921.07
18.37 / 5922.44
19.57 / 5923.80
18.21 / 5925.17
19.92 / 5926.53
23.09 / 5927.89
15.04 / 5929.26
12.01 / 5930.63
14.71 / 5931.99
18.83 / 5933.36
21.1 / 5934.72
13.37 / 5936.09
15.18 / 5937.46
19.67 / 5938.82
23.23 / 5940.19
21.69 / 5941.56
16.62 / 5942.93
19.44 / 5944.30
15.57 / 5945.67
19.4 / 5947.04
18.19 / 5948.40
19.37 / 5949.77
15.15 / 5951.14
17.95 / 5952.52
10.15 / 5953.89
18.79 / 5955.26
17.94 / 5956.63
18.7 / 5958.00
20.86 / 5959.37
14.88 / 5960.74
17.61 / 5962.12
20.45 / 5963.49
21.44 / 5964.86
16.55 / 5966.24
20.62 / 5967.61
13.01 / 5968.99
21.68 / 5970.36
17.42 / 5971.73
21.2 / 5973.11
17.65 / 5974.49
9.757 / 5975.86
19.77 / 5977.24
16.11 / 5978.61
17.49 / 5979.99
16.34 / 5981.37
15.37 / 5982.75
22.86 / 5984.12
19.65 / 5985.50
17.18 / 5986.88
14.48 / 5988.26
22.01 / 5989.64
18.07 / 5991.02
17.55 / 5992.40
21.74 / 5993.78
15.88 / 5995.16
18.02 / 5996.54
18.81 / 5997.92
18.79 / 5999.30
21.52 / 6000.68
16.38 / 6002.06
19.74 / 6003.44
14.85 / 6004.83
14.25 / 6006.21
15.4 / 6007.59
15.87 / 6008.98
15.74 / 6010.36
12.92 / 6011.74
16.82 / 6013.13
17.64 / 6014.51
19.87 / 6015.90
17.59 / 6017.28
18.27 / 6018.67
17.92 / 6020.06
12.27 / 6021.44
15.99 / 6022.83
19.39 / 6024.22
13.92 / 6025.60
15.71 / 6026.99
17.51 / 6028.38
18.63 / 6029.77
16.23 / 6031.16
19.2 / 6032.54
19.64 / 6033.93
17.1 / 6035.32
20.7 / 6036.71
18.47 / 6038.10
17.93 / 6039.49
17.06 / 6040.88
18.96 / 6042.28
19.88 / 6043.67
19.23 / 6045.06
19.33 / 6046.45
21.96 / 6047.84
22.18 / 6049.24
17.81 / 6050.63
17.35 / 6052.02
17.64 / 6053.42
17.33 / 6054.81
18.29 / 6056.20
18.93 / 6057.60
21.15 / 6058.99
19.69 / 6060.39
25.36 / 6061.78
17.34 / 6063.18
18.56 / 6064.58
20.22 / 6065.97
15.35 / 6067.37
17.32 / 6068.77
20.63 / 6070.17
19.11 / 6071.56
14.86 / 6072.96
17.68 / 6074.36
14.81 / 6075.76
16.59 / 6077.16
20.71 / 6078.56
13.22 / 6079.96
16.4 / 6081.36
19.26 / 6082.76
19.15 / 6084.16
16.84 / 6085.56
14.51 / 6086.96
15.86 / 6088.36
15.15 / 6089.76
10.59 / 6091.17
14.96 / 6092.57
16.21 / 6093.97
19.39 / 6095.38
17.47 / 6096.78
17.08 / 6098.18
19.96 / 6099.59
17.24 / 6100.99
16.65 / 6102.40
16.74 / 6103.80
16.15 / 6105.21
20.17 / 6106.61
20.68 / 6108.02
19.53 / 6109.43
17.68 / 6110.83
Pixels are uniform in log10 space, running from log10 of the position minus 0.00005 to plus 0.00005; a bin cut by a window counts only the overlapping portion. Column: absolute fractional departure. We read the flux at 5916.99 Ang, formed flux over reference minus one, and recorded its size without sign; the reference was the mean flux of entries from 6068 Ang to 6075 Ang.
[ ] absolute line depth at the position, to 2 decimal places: 0.26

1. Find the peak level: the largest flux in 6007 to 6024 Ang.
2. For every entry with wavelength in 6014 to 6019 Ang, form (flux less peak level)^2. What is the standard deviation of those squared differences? 2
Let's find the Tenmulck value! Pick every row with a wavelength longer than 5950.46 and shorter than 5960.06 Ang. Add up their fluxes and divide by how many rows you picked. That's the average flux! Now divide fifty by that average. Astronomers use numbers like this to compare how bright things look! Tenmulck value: 2.9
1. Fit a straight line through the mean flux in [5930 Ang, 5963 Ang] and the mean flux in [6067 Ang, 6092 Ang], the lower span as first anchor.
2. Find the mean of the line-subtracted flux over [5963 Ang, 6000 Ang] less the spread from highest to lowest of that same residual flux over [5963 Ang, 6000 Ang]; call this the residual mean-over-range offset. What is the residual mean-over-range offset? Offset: -12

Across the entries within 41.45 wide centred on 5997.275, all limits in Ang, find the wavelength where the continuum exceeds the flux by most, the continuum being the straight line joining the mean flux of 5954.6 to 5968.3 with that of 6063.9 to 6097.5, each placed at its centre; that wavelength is 6011.74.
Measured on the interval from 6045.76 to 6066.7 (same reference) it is 6052.02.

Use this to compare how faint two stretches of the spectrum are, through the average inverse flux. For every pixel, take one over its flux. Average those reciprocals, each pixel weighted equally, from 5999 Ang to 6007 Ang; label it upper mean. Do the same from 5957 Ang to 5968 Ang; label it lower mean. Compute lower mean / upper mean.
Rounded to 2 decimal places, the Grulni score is 0.92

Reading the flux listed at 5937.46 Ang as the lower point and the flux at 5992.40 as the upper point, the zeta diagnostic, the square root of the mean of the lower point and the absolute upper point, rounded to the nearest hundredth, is 4.05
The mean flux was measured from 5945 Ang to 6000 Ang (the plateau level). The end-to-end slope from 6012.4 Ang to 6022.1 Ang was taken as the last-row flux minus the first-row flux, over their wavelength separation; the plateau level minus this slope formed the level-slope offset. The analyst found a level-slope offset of 18.4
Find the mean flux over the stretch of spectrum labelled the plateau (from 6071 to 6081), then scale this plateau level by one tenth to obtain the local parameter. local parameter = 1.67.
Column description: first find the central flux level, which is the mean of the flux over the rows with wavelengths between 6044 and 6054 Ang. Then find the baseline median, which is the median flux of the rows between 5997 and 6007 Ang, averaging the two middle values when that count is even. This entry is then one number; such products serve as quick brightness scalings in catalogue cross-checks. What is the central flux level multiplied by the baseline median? 364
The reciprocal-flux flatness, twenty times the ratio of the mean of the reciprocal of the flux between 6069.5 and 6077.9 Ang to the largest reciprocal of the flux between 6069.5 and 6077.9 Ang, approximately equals 17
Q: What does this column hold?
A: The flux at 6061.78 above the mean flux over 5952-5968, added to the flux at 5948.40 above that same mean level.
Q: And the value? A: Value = 7.6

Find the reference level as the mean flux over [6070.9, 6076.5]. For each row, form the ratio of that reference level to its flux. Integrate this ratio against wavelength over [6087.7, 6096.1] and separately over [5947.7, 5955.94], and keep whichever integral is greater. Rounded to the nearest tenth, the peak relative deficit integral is 9.4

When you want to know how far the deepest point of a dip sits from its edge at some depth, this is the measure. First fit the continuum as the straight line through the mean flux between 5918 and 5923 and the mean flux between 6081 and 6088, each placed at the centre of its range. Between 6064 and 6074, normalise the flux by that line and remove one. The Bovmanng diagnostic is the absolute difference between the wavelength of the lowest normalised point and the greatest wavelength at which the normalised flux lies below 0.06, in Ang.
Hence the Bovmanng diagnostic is 0.0 Ang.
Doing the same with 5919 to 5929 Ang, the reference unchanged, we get 1.4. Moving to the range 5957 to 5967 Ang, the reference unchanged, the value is 5.5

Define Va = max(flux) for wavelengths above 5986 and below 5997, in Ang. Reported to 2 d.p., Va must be 22.01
